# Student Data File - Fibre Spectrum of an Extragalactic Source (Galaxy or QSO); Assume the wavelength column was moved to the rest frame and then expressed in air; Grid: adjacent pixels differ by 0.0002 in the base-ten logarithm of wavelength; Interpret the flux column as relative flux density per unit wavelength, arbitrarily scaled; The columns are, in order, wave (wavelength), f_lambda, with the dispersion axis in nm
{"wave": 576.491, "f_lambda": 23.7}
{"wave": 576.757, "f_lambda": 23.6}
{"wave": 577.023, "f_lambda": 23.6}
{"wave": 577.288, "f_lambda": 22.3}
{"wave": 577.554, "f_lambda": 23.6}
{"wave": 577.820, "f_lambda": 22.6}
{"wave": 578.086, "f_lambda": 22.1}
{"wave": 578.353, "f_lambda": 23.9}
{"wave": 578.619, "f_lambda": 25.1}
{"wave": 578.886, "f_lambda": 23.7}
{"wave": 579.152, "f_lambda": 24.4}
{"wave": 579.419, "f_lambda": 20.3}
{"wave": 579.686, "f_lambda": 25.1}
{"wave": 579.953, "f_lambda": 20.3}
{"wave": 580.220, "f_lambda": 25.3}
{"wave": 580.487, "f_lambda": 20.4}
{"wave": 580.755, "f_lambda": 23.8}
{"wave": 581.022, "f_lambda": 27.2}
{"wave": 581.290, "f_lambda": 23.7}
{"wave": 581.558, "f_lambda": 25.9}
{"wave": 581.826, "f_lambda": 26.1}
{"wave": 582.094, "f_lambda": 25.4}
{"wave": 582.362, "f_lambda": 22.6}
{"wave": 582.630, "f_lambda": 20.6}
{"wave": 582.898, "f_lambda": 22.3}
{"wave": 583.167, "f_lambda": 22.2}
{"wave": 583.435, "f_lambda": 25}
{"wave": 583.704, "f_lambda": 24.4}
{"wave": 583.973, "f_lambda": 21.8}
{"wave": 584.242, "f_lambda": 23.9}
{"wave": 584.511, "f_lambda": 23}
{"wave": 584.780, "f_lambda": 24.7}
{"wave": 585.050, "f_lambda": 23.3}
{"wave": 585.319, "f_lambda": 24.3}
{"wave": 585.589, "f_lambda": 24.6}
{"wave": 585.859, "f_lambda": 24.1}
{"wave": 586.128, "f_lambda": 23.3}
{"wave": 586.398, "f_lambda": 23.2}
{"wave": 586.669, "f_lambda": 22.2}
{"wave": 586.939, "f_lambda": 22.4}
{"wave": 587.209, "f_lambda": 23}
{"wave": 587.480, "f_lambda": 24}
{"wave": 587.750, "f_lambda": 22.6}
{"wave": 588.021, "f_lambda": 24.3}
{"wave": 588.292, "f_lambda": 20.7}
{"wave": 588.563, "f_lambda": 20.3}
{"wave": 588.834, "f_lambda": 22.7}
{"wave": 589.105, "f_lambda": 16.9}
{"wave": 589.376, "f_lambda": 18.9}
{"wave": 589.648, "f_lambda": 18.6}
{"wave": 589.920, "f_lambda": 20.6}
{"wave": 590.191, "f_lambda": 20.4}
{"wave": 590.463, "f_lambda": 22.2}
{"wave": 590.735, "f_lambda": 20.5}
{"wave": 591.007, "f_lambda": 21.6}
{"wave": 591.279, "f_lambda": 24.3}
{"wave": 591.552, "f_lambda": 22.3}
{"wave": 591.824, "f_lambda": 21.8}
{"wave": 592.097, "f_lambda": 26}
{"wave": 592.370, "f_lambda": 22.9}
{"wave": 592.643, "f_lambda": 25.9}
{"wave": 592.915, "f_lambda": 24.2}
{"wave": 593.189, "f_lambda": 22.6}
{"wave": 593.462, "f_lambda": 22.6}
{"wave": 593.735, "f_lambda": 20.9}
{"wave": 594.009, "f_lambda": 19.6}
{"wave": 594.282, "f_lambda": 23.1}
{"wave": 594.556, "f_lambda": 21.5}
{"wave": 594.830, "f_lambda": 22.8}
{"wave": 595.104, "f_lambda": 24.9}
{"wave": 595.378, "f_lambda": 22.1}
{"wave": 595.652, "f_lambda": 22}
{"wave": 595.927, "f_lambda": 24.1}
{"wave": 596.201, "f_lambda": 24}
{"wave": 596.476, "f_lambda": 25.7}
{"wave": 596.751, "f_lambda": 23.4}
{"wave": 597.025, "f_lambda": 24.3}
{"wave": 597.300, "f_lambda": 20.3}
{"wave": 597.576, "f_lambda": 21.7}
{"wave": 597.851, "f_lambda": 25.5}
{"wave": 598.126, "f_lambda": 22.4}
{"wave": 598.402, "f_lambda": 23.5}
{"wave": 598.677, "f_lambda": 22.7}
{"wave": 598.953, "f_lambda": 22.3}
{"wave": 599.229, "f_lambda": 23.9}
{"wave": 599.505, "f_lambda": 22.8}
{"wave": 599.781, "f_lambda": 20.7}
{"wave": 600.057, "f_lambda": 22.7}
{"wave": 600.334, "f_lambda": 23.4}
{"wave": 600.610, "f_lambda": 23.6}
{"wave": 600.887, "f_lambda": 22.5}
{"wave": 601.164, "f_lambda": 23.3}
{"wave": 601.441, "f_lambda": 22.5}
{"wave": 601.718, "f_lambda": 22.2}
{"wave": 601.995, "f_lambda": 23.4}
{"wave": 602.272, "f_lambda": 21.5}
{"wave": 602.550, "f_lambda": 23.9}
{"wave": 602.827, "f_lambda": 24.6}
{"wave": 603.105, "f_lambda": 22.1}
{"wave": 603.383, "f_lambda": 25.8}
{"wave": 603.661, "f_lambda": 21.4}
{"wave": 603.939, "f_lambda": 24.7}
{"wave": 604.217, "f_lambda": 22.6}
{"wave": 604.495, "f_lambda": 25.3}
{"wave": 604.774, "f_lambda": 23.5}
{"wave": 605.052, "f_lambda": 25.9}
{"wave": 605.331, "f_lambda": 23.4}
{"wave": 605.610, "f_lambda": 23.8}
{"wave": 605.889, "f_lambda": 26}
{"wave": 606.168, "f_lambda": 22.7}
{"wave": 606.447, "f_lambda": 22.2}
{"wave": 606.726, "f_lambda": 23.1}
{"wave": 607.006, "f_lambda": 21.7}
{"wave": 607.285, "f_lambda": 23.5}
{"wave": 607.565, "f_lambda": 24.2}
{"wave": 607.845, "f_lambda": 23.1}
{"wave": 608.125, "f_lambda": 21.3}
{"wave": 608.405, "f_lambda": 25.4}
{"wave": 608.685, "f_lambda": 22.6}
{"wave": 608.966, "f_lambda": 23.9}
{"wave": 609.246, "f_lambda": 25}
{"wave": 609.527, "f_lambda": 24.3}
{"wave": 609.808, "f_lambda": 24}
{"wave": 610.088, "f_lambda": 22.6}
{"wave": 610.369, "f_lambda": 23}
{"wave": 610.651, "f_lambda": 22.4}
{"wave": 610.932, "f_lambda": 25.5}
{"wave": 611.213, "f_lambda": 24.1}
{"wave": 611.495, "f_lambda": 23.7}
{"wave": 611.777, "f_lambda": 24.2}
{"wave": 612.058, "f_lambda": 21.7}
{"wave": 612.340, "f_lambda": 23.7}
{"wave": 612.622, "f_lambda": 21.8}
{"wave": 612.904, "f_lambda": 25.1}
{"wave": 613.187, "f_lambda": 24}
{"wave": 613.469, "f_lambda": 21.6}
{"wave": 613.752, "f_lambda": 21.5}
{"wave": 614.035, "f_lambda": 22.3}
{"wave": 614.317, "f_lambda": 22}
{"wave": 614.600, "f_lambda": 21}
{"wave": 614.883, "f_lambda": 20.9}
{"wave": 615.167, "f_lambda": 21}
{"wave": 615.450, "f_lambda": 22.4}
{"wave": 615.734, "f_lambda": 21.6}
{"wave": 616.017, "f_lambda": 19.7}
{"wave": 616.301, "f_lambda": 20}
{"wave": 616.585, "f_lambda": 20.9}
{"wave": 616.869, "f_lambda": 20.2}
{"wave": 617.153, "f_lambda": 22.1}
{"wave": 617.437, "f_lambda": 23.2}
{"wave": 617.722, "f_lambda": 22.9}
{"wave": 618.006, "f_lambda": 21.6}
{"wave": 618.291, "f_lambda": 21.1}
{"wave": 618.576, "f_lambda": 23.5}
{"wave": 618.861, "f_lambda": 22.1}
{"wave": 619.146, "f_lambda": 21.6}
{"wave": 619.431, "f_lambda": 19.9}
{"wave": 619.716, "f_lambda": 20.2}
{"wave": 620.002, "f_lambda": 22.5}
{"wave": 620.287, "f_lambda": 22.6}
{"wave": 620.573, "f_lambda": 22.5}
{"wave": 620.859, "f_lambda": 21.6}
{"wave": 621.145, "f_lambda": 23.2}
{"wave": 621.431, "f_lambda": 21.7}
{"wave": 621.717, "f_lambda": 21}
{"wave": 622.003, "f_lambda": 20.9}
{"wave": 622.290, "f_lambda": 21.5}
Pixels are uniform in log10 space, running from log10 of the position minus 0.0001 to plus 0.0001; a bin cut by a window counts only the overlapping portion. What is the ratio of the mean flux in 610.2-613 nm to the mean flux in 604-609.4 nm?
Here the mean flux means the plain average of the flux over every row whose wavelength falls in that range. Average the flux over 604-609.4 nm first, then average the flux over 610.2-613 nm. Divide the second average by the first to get 0.99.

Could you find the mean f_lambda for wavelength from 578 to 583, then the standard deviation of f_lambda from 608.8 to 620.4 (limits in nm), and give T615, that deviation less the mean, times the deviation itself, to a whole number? -33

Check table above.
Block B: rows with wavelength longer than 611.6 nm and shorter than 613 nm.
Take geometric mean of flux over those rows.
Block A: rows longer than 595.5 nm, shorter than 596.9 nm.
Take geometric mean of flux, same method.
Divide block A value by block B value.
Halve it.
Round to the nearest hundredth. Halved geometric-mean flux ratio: 0.51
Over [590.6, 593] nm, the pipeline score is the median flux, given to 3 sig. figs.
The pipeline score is 22.9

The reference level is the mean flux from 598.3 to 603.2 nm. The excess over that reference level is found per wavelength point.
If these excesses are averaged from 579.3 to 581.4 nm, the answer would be 0.4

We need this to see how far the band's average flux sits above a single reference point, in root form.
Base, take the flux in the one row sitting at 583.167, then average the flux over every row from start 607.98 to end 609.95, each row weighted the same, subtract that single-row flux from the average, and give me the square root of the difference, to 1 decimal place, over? 1.3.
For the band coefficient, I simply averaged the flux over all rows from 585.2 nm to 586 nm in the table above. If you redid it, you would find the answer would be 24.3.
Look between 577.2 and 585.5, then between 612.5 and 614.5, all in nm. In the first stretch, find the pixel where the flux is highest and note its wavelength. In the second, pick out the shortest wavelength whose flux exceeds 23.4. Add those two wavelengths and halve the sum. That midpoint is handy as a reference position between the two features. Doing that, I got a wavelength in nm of 596.96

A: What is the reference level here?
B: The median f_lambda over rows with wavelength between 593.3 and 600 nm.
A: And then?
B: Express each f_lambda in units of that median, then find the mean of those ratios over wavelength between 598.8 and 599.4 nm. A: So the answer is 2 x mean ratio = 2.03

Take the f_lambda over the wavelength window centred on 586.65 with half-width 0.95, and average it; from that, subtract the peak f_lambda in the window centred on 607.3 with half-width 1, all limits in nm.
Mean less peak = -1.0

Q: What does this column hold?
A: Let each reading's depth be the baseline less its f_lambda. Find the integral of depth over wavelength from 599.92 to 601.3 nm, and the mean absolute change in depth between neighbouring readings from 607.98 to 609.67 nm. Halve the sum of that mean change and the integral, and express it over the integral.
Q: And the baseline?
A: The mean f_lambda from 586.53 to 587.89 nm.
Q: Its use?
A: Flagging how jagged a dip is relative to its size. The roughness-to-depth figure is -2.3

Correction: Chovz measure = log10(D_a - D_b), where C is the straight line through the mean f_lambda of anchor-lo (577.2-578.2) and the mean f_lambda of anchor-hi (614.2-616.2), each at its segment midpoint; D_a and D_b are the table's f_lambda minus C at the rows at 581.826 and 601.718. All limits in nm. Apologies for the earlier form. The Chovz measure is 0.5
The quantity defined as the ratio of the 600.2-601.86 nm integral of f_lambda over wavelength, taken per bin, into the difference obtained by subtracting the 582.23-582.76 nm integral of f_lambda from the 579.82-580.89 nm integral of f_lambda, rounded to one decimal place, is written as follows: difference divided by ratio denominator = 0.3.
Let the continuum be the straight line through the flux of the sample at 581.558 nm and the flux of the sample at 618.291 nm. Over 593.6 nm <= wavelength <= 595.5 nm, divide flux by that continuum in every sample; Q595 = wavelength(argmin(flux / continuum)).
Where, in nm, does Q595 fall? 594.009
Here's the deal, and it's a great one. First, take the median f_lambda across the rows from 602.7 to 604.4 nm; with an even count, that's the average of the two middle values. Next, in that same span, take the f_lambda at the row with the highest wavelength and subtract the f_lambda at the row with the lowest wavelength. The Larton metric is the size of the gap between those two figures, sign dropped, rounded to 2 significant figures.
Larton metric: 26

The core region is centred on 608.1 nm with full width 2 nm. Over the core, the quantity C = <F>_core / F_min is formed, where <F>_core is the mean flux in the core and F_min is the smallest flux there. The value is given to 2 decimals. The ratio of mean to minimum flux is 1.10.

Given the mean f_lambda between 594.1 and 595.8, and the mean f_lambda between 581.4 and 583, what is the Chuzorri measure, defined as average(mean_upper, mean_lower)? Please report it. 23.3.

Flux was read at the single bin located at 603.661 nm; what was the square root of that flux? 4.6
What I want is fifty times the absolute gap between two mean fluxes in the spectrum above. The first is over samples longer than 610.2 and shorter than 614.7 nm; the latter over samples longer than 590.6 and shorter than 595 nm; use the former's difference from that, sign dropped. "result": 16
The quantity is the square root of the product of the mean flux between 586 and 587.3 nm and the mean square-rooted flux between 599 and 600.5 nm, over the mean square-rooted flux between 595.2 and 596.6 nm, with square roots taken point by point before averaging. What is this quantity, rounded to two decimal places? 2.15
